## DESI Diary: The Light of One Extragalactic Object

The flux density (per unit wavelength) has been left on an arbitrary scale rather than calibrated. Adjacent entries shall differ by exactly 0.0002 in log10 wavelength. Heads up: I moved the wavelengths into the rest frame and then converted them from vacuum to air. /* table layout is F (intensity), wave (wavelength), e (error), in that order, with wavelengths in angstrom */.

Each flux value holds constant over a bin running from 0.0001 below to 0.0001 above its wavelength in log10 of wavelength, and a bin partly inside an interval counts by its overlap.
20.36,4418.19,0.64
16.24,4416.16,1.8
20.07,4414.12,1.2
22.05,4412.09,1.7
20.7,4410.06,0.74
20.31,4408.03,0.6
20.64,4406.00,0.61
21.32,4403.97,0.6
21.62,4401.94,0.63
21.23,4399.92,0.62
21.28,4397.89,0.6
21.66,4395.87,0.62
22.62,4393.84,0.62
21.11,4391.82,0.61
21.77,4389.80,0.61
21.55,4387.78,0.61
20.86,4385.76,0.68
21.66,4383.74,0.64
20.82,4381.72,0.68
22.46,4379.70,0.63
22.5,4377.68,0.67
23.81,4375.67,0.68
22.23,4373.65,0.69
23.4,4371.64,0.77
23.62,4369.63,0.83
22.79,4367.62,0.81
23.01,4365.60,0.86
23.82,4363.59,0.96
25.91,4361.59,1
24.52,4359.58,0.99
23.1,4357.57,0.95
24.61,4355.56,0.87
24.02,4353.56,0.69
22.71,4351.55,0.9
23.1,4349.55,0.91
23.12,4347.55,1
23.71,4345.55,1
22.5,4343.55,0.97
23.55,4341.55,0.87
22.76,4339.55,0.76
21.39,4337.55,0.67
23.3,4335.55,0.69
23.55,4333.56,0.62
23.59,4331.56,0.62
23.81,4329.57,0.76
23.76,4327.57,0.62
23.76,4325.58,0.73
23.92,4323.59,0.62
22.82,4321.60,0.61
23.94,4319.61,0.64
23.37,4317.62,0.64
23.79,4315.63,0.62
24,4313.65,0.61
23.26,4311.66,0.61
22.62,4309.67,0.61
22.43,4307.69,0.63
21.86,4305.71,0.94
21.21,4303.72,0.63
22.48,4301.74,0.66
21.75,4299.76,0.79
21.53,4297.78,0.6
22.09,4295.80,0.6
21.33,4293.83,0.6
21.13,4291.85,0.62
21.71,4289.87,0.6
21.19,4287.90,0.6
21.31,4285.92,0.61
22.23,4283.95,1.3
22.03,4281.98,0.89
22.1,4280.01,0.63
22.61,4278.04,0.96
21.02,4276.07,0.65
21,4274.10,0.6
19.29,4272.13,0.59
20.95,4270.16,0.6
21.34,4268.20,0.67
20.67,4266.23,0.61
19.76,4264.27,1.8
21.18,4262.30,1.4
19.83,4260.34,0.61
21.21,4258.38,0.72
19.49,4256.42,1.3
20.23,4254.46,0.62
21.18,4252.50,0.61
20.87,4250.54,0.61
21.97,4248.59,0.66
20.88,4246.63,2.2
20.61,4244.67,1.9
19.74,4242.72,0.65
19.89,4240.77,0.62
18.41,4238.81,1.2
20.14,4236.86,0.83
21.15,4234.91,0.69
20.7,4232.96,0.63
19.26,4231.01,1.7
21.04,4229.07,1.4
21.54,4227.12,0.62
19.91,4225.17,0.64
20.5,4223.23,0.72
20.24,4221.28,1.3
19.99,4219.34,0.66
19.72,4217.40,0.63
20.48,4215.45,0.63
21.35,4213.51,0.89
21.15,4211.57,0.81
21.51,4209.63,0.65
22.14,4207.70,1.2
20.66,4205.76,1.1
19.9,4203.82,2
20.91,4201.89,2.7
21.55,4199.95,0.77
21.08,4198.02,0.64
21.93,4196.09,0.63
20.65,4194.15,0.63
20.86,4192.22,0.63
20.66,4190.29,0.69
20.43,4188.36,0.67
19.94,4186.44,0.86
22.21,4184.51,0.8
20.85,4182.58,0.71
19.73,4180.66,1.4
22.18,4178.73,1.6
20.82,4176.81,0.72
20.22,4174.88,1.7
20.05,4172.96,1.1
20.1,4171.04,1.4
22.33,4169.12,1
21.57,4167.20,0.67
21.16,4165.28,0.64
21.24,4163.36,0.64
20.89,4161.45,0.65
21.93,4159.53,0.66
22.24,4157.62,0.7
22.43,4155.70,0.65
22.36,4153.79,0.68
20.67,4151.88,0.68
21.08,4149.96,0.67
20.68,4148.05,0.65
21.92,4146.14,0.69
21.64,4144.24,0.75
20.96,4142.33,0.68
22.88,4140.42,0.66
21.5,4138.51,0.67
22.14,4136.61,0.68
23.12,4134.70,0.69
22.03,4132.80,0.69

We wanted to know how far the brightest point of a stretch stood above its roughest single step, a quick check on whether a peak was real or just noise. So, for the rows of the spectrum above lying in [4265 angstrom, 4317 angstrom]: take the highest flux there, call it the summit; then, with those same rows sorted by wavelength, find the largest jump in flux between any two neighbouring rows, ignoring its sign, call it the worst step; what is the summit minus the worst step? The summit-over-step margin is 22.3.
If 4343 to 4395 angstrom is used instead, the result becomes 23.8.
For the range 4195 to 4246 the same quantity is 20.4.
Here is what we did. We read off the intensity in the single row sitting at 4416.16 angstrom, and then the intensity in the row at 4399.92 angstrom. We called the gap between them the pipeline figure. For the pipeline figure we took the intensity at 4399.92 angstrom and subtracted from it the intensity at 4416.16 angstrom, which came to 5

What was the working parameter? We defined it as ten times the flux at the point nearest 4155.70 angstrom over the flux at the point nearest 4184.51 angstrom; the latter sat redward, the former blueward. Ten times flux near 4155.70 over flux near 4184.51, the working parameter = 10.1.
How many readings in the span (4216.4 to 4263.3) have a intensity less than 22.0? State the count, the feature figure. 24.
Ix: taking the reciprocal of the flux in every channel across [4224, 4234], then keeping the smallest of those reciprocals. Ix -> 0.0464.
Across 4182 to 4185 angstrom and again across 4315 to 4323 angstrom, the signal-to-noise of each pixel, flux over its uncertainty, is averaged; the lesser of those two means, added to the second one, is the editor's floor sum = 66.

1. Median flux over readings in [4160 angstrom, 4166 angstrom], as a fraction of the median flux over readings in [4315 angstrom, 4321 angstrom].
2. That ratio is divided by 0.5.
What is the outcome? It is 1.78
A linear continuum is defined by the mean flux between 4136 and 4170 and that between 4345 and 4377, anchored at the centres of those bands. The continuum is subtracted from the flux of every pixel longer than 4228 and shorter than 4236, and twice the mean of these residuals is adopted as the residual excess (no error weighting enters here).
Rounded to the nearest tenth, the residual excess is -3.7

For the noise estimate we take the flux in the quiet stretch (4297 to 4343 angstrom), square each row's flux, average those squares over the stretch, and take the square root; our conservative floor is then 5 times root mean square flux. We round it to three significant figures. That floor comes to 115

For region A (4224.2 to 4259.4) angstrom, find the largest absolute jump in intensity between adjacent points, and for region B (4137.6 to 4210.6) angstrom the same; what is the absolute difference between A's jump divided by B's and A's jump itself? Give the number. 1.05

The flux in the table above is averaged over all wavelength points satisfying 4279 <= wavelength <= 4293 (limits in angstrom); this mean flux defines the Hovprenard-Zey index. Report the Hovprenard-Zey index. 21.7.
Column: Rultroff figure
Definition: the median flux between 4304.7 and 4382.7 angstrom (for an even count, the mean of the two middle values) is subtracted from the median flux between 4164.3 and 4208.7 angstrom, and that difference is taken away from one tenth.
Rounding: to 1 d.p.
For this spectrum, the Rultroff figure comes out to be 2.6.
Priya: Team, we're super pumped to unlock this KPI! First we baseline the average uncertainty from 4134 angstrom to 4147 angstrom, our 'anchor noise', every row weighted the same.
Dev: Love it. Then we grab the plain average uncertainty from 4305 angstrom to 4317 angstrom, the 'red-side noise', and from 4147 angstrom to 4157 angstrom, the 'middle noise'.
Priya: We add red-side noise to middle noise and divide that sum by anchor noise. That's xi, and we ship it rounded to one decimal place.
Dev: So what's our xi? 1.9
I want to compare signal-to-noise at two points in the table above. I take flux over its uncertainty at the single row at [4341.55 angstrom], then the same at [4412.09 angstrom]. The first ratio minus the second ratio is 14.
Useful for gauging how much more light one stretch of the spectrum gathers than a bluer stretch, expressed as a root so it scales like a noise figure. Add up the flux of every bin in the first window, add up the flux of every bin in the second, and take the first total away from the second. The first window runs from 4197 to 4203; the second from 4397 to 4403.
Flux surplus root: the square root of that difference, 0.8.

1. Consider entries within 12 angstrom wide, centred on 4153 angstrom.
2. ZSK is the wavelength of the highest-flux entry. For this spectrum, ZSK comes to 4155.70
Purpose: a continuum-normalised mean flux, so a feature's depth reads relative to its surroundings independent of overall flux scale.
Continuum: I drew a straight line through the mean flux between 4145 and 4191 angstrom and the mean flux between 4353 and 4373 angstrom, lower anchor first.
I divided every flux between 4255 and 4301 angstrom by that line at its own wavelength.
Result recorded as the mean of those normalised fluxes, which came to 0.93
